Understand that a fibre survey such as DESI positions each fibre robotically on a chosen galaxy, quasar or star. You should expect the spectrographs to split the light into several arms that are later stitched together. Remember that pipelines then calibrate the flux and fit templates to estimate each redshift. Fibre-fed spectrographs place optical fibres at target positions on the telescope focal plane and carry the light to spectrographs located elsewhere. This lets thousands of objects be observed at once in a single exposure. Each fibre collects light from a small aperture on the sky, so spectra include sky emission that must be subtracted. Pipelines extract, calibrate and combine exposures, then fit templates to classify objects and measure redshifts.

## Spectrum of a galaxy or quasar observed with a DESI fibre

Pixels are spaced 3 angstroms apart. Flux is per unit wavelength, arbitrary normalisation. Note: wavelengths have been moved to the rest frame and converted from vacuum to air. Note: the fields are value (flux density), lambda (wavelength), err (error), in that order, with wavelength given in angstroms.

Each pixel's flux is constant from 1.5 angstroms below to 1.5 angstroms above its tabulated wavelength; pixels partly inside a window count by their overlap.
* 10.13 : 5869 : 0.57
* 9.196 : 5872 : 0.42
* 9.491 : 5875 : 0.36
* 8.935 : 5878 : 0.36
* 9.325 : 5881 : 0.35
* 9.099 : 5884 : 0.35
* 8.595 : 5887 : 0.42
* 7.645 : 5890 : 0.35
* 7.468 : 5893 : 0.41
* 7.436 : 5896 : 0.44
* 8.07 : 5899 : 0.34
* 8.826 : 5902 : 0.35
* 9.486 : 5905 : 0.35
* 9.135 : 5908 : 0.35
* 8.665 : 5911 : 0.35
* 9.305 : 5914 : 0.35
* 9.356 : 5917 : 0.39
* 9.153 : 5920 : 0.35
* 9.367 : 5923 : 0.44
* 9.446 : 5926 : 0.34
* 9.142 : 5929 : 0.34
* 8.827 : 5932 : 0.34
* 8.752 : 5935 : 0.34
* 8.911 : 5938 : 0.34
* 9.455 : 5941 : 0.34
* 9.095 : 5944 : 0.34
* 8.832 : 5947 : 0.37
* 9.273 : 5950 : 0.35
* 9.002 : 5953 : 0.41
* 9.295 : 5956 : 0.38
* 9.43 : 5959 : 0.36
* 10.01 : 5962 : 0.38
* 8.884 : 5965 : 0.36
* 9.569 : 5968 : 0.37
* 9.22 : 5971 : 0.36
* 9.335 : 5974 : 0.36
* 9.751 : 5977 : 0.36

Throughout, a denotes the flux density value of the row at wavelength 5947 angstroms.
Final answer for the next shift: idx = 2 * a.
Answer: 17.7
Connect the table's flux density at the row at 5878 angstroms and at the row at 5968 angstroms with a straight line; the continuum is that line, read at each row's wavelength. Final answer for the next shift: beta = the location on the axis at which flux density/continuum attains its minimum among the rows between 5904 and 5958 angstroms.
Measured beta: 5935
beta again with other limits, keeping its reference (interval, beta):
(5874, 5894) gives 5893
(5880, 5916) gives 5896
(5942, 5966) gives 5965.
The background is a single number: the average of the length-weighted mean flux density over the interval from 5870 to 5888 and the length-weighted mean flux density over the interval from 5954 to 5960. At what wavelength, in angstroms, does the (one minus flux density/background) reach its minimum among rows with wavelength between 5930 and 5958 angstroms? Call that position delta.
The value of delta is 5941 angstroms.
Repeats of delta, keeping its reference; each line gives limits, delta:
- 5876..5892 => 5881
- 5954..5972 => 5962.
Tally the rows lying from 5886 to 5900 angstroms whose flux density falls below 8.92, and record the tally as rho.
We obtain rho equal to 5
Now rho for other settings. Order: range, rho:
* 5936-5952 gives 2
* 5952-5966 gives 1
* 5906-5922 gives 1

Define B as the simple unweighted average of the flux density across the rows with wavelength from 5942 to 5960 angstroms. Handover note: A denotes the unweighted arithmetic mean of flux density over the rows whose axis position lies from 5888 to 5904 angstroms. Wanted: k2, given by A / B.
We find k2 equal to 0.86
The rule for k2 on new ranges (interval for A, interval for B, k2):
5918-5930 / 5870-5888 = 1.02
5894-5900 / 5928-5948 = 0.86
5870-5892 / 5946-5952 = 0.98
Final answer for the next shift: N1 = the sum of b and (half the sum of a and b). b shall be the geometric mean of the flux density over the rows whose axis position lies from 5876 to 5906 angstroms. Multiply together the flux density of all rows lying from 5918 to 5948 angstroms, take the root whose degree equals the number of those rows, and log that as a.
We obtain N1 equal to 17.23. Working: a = 9.09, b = 8.46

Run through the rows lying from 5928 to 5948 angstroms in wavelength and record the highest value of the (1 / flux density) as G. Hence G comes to 0.1143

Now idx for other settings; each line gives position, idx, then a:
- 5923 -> 18.7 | 9.367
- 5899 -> 16.1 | 8.07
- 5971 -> 18.4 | 9.22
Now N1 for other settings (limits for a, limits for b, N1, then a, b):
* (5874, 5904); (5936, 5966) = 18.05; 8.46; 9.21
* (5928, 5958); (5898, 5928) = 18.13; 9.06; 9.07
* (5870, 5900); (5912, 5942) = 18.00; 8.49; 9.17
